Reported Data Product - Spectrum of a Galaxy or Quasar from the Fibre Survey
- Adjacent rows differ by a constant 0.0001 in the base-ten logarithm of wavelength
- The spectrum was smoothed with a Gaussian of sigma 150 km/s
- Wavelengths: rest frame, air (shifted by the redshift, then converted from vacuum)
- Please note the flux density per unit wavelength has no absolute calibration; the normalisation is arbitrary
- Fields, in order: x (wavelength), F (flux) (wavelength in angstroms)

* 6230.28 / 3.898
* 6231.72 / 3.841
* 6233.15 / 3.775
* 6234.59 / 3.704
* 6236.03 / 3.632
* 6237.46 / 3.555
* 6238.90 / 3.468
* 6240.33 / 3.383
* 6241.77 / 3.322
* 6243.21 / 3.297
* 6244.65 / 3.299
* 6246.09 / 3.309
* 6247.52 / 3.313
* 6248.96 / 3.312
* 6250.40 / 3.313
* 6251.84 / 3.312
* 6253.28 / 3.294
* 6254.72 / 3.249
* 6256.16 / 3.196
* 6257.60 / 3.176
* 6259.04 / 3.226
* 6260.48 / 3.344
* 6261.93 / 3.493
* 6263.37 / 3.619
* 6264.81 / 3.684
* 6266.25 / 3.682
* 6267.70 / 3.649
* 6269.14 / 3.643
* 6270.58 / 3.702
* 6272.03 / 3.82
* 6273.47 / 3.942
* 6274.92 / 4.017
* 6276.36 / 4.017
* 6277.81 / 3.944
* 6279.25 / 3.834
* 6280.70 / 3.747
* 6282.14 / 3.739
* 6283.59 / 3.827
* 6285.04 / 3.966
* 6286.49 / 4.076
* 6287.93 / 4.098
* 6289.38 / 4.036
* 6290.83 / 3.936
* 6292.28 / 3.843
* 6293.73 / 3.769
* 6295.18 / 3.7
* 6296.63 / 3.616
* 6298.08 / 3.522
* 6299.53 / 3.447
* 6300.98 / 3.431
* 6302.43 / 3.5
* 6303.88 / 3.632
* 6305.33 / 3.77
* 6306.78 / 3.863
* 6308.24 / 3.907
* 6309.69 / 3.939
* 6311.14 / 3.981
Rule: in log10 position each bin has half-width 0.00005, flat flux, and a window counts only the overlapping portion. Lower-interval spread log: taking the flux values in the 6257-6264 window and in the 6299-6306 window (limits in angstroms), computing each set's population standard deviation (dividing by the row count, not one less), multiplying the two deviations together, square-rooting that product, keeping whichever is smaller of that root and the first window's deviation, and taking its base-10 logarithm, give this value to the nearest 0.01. -0.84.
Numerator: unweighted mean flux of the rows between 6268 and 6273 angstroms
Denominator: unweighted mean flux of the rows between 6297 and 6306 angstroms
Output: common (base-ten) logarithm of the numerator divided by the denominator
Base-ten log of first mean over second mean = 0.02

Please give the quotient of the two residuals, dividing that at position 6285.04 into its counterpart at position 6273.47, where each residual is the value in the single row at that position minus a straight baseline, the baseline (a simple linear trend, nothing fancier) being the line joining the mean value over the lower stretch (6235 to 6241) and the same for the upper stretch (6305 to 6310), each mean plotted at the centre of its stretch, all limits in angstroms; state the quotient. 1.2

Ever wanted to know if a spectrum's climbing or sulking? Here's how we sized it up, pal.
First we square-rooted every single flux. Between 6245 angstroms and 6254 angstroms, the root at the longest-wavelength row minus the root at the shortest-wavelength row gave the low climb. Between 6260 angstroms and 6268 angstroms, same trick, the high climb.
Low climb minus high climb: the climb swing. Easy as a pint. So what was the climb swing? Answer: -0.09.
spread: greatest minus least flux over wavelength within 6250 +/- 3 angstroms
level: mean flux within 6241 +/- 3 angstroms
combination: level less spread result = 3.37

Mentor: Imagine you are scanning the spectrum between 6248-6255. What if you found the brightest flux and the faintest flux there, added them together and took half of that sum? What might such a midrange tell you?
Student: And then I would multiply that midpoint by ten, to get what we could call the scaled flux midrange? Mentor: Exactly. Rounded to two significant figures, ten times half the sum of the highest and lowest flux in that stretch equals 33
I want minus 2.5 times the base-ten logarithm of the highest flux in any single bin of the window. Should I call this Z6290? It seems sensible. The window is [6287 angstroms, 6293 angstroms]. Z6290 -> -1.53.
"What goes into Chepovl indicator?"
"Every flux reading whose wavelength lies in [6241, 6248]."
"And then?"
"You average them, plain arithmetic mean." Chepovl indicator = 3.3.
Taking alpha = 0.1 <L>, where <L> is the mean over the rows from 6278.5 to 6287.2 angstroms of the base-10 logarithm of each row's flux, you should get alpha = 0.059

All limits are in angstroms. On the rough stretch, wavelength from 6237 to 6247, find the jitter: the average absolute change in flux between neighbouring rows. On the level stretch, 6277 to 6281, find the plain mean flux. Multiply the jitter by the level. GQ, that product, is 0.17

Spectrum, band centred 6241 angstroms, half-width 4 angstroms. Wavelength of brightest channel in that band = 6237.46 angstroms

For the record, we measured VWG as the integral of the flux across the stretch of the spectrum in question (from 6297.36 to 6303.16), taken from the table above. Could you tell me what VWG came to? 20.2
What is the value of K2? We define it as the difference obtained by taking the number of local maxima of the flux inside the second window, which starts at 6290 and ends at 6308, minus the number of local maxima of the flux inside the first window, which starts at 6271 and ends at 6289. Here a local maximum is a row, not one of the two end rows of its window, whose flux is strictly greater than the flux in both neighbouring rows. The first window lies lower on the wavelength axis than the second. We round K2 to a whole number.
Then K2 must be 0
